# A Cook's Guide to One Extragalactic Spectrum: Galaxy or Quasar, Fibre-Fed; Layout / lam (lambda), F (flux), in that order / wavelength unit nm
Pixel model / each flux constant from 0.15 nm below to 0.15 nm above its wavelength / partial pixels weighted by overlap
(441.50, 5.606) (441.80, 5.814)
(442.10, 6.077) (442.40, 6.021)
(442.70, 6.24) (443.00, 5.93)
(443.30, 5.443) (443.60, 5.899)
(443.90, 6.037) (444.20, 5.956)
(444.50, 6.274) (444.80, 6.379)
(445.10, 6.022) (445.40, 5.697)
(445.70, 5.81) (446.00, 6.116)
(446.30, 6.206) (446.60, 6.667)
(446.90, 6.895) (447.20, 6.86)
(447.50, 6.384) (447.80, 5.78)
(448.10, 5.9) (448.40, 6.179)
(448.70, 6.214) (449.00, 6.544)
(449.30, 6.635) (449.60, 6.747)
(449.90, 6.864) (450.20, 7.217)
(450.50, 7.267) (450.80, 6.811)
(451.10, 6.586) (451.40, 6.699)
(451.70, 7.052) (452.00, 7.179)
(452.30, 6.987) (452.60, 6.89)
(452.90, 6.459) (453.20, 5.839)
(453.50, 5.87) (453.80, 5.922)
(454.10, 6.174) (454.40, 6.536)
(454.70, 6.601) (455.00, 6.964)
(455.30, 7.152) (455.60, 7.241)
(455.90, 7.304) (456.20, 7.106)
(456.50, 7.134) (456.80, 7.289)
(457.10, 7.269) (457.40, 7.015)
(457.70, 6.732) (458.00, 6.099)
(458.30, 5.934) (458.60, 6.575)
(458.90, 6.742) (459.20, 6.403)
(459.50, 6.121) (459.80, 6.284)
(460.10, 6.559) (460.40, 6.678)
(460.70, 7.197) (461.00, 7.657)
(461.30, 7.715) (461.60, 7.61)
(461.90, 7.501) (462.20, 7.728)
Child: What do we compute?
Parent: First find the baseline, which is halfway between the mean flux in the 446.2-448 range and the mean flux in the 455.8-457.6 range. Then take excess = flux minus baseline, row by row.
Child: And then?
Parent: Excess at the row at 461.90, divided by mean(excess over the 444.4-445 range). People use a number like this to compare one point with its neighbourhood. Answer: -1.4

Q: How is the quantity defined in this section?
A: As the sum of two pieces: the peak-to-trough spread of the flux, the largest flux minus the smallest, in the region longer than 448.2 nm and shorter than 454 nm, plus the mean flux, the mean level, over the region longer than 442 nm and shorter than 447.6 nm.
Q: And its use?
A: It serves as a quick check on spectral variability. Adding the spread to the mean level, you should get 7.58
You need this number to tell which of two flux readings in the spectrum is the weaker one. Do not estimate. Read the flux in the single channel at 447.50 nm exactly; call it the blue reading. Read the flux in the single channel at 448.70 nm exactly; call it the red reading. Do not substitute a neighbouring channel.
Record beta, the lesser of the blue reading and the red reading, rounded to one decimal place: 6.2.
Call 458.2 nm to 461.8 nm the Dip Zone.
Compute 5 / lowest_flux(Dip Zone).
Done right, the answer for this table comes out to 0.843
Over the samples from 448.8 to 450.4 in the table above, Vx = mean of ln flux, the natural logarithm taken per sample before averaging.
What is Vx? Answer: 1.92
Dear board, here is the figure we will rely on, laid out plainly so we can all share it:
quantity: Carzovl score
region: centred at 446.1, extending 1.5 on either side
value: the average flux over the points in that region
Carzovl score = 6.30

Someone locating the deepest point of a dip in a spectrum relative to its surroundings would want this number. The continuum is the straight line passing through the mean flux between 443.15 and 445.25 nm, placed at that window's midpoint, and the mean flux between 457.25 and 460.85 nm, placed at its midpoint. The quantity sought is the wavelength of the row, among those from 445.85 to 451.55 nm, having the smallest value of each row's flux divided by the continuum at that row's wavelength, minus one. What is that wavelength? 447.80 nm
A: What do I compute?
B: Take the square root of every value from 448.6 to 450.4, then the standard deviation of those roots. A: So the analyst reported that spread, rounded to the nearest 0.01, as 0.06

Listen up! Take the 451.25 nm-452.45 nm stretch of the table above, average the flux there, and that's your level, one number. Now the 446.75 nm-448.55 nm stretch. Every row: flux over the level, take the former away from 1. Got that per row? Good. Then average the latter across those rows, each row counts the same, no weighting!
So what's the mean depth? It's 0.093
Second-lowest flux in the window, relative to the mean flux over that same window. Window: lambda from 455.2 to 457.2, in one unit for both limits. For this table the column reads 0.989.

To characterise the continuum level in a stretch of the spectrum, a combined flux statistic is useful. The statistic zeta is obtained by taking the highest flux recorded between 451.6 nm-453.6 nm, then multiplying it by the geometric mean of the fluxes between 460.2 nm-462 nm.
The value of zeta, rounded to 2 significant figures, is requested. 53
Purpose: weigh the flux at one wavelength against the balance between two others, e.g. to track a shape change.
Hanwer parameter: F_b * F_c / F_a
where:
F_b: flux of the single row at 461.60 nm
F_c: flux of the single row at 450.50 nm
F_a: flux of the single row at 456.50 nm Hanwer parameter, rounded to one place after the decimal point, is 7.8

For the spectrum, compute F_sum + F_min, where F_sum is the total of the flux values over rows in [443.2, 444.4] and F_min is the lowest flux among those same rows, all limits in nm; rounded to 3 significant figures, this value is 28.8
